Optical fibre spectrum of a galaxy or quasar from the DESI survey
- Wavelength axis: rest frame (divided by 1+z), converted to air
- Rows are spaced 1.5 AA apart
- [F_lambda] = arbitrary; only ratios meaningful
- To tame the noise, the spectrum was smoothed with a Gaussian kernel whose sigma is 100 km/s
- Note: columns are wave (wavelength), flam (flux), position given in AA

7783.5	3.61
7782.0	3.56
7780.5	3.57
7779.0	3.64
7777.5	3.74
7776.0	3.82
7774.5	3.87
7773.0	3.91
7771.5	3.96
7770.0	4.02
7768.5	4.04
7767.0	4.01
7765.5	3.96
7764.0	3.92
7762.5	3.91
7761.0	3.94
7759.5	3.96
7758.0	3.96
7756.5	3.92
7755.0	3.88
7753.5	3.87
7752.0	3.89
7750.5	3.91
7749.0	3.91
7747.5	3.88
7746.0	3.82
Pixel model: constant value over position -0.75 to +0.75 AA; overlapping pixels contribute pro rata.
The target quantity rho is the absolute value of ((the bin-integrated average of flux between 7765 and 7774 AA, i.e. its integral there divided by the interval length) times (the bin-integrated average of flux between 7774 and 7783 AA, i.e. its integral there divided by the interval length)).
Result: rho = 14.7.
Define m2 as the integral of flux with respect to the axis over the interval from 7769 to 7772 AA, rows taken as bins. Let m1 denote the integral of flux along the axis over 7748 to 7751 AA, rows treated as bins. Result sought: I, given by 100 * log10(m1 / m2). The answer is -1.0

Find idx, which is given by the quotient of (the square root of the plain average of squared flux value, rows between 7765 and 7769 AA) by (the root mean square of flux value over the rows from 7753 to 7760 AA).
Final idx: 1.02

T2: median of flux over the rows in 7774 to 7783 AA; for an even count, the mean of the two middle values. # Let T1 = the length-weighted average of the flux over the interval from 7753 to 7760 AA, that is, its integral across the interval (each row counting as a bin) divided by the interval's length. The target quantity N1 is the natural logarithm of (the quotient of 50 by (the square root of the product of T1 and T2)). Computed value 2.58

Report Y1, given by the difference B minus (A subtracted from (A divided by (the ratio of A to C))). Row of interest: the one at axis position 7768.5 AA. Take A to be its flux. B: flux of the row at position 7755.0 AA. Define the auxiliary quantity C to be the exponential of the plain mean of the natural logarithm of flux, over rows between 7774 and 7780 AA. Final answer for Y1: 4.15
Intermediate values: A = 4.04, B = 3.88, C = 3.77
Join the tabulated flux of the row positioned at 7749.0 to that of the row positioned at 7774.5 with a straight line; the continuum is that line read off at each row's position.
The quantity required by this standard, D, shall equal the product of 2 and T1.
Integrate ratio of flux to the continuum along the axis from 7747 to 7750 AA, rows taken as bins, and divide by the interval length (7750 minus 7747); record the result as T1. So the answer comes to 1.99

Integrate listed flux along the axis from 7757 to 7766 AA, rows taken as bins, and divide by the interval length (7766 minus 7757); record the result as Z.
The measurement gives 3.94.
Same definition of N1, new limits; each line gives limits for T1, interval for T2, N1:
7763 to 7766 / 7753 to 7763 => 2.54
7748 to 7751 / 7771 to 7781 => 2.56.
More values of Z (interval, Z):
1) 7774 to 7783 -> 3.69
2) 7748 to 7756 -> 3.89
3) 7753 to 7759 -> 3.91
